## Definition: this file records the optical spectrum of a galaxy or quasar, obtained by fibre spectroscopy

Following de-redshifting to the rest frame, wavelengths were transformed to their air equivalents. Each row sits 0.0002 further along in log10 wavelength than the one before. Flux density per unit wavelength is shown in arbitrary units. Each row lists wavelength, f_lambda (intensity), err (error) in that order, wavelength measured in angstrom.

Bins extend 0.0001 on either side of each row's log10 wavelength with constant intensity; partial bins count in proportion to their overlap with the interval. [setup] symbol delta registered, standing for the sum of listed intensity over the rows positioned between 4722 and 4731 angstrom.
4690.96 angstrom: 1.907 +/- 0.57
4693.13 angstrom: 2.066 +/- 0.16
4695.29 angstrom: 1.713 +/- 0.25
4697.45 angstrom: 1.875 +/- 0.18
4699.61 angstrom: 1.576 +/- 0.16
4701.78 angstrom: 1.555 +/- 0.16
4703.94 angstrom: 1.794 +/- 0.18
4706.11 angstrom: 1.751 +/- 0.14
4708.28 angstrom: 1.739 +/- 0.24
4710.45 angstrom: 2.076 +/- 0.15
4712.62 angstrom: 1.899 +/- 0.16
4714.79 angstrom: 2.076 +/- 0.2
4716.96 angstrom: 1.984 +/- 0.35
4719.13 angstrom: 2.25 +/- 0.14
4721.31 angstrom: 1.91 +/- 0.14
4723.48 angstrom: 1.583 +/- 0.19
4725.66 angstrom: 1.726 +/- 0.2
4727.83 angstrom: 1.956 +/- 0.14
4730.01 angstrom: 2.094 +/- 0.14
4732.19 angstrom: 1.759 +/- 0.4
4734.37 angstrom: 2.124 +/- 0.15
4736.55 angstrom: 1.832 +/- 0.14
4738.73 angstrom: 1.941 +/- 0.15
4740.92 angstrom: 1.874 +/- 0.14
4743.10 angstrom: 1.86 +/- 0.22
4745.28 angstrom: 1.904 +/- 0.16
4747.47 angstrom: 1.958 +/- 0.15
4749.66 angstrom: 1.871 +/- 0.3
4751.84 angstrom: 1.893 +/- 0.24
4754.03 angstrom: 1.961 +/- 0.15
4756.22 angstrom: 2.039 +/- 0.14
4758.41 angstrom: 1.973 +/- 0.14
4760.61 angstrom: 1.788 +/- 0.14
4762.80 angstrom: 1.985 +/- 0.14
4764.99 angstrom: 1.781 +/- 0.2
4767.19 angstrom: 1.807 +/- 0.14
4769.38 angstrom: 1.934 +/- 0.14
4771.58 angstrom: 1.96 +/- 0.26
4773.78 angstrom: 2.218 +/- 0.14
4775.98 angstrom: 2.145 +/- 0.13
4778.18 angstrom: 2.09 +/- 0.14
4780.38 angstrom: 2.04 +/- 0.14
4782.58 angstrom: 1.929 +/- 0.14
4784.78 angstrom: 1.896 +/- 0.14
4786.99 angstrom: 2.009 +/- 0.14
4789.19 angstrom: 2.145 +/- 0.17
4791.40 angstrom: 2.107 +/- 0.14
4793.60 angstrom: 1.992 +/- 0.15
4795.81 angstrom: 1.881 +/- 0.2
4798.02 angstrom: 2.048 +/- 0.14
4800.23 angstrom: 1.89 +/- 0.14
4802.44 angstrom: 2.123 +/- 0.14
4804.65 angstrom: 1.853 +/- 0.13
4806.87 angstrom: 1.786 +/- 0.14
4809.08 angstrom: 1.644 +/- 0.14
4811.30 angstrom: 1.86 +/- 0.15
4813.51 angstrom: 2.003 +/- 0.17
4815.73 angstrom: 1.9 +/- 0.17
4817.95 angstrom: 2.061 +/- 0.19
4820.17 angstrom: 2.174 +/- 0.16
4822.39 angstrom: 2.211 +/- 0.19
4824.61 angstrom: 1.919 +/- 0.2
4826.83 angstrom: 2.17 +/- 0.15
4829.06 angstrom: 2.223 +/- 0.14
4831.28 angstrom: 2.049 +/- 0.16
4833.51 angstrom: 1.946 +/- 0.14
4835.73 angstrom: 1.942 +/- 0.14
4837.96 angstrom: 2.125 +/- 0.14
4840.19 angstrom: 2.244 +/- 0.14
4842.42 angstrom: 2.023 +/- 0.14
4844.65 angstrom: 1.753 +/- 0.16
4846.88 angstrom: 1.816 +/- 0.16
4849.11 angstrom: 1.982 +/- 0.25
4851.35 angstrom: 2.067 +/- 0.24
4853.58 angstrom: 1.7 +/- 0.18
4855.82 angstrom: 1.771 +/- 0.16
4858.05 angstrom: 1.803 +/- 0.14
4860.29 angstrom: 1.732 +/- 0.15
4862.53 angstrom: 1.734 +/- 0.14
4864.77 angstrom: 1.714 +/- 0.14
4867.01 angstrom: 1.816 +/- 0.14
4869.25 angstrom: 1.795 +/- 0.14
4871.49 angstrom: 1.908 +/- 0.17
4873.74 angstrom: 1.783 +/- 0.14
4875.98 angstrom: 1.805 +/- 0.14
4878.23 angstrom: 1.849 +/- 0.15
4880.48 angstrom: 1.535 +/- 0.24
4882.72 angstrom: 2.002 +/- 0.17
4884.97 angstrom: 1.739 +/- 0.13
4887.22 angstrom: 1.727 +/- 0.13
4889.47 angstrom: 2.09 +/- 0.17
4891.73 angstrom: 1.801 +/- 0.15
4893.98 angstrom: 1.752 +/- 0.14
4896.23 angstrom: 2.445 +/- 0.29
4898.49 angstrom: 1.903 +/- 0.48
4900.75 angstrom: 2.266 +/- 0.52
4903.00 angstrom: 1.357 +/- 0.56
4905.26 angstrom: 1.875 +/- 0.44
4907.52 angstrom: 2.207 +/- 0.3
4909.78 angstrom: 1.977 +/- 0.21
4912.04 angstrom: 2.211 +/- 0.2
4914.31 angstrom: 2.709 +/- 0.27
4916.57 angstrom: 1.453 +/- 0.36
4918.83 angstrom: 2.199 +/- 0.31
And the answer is 7.4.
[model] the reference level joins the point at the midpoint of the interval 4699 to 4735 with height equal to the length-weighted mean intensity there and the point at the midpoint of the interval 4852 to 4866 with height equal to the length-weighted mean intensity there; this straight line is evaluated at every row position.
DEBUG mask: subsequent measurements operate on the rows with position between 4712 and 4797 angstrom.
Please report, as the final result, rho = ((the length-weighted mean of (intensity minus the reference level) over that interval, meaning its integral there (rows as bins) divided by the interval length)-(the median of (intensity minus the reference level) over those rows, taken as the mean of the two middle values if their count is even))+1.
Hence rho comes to 1.002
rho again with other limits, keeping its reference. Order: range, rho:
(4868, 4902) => 1.085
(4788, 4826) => 0.997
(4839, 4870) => 1.048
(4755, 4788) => 1.011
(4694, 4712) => 1.019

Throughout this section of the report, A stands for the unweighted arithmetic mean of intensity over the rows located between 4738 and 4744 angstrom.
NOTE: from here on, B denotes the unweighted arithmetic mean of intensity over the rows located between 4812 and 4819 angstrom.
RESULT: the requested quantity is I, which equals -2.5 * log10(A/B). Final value 0.05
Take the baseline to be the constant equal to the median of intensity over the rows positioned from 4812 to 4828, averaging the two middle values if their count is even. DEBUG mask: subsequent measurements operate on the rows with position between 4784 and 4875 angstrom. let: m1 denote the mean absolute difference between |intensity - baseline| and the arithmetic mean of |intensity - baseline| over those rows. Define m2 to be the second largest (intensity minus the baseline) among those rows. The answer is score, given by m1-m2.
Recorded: -0.07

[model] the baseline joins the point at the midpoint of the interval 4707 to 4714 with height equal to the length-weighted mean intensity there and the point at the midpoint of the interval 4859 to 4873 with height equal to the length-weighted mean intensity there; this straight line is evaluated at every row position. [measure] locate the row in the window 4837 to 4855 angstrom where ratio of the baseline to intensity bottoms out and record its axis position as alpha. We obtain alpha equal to 4840.19 angstrom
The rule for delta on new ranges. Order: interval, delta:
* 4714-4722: 8.2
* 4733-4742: 7.8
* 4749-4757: 7.8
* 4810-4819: 7.8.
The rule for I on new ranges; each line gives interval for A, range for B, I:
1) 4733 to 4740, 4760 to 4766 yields -0.07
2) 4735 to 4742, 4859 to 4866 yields -0.09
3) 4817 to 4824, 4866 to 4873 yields -0.17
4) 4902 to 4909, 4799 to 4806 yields 0.08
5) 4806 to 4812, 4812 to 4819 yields 0.13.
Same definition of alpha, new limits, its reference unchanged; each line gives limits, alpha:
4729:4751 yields 4734.37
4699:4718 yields 4714.79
